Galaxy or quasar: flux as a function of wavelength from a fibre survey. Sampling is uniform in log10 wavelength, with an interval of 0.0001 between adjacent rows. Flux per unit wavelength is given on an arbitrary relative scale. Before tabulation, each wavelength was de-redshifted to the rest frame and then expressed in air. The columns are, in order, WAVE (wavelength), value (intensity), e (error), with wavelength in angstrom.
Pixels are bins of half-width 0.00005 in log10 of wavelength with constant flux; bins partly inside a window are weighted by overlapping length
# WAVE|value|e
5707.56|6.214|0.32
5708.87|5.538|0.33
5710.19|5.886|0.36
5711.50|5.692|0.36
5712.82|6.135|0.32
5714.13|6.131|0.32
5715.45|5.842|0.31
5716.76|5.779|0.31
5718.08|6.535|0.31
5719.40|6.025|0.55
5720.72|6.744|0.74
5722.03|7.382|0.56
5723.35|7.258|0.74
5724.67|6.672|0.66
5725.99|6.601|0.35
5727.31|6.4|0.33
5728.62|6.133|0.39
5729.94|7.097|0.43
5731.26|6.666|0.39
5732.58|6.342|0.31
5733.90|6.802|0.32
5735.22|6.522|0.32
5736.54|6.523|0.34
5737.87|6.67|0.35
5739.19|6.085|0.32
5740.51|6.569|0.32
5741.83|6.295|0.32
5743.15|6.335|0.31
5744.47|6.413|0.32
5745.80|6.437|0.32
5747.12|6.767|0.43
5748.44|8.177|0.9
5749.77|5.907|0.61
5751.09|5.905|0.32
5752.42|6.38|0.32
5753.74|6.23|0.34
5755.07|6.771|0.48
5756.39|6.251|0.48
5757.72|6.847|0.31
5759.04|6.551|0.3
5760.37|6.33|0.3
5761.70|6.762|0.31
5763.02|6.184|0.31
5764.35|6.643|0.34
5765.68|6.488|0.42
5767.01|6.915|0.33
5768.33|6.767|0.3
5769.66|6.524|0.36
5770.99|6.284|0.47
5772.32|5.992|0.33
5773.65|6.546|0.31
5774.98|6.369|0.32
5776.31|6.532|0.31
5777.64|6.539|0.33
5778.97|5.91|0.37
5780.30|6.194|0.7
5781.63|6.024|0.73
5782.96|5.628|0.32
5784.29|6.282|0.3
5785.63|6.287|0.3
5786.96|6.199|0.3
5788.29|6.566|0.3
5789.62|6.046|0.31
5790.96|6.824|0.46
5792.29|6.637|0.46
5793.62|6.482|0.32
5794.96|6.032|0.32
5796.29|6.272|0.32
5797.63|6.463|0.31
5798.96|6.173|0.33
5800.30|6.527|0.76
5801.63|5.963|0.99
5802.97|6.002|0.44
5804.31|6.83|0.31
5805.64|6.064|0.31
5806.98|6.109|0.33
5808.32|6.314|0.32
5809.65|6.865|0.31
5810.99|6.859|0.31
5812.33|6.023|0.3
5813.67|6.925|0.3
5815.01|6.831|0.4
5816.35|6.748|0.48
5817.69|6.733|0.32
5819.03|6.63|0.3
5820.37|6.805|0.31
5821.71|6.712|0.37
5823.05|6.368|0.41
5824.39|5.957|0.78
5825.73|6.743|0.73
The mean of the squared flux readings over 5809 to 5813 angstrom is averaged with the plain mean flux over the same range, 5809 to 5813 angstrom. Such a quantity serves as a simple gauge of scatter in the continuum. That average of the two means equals 25.0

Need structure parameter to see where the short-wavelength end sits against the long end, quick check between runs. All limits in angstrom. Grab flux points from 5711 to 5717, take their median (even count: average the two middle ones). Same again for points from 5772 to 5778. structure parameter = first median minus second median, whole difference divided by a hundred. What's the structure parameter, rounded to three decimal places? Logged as -0.007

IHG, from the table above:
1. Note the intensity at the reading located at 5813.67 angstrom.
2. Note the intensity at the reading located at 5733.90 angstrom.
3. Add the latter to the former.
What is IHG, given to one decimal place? 13.7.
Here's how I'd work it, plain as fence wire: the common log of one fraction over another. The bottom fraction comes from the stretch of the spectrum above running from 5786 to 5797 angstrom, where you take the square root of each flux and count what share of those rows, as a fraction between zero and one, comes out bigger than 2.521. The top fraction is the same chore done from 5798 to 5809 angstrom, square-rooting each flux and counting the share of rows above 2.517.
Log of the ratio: -0.30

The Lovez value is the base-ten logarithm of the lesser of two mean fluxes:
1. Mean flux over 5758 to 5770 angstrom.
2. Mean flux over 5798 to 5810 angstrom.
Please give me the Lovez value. 0.800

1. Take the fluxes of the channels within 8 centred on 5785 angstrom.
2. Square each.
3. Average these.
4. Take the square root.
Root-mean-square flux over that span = 6.17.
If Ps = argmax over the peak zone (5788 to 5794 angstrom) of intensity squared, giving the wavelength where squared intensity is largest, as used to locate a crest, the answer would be 5790.96 angstrom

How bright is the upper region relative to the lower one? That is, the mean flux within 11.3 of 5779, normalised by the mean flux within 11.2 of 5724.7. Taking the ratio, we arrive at 0.96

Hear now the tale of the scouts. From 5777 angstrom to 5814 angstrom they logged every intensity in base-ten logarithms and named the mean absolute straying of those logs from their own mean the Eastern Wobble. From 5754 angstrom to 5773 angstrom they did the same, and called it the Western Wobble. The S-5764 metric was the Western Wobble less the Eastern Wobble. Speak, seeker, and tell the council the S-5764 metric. -0.004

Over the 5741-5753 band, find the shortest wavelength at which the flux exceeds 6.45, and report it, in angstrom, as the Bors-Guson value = 5747.12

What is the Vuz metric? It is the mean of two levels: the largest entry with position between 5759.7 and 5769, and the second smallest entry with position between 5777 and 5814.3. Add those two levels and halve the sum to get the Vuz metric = 6.4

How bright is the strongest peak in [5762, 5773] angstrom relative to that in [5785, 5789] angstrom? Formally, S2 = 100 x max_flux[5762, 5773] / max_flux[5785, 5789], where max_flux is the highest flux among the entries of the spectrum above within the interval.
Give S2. 105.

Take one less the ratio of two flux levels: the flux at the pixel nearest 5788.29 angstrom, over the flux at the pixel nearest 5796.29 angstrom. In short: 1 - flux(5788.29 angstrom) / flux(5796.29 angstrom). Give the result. -0.05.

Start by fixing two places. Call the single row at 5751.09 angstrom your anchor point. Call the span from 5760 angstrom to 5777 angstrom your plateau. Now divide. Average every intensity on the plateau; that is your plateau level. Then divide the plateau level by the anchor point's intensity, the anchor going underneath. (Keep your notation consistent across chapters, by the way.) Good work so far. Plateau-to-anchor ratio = 1.10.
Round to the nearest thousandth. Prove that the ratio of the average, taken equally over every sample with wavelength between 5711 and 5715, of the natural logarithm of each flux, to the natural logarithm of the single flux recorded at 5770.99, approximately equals 0.973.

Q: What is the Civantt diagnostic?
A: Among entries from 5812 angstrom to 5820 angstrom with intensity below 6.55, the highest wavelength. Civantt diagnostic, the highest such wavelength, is 5812.33 angstrom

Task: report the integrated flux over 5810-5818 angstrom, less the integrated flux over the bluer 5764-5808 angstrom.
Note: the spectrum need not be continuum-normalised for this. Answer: -225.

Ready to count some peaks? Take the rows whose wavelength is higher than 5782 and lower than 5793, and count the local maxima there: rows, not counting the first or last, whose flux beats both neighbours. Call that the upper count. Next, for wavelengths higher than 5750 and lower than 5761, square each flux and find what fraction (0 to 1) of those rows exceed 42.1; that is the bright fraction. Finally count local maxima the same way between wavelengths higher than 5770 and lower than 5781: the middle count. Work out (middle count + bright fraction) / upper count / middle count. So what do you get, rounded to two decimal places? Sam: 0.40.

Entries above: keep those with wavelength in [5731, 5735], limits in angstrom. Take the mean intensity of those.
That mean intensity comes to 6.6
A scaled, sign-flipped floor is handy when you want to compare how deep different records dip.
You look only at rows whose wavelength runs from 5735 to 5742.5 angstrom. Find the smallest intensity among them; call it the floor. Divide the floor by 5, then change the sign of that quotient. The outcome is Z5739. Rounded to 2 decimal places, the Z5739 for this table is -1.22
